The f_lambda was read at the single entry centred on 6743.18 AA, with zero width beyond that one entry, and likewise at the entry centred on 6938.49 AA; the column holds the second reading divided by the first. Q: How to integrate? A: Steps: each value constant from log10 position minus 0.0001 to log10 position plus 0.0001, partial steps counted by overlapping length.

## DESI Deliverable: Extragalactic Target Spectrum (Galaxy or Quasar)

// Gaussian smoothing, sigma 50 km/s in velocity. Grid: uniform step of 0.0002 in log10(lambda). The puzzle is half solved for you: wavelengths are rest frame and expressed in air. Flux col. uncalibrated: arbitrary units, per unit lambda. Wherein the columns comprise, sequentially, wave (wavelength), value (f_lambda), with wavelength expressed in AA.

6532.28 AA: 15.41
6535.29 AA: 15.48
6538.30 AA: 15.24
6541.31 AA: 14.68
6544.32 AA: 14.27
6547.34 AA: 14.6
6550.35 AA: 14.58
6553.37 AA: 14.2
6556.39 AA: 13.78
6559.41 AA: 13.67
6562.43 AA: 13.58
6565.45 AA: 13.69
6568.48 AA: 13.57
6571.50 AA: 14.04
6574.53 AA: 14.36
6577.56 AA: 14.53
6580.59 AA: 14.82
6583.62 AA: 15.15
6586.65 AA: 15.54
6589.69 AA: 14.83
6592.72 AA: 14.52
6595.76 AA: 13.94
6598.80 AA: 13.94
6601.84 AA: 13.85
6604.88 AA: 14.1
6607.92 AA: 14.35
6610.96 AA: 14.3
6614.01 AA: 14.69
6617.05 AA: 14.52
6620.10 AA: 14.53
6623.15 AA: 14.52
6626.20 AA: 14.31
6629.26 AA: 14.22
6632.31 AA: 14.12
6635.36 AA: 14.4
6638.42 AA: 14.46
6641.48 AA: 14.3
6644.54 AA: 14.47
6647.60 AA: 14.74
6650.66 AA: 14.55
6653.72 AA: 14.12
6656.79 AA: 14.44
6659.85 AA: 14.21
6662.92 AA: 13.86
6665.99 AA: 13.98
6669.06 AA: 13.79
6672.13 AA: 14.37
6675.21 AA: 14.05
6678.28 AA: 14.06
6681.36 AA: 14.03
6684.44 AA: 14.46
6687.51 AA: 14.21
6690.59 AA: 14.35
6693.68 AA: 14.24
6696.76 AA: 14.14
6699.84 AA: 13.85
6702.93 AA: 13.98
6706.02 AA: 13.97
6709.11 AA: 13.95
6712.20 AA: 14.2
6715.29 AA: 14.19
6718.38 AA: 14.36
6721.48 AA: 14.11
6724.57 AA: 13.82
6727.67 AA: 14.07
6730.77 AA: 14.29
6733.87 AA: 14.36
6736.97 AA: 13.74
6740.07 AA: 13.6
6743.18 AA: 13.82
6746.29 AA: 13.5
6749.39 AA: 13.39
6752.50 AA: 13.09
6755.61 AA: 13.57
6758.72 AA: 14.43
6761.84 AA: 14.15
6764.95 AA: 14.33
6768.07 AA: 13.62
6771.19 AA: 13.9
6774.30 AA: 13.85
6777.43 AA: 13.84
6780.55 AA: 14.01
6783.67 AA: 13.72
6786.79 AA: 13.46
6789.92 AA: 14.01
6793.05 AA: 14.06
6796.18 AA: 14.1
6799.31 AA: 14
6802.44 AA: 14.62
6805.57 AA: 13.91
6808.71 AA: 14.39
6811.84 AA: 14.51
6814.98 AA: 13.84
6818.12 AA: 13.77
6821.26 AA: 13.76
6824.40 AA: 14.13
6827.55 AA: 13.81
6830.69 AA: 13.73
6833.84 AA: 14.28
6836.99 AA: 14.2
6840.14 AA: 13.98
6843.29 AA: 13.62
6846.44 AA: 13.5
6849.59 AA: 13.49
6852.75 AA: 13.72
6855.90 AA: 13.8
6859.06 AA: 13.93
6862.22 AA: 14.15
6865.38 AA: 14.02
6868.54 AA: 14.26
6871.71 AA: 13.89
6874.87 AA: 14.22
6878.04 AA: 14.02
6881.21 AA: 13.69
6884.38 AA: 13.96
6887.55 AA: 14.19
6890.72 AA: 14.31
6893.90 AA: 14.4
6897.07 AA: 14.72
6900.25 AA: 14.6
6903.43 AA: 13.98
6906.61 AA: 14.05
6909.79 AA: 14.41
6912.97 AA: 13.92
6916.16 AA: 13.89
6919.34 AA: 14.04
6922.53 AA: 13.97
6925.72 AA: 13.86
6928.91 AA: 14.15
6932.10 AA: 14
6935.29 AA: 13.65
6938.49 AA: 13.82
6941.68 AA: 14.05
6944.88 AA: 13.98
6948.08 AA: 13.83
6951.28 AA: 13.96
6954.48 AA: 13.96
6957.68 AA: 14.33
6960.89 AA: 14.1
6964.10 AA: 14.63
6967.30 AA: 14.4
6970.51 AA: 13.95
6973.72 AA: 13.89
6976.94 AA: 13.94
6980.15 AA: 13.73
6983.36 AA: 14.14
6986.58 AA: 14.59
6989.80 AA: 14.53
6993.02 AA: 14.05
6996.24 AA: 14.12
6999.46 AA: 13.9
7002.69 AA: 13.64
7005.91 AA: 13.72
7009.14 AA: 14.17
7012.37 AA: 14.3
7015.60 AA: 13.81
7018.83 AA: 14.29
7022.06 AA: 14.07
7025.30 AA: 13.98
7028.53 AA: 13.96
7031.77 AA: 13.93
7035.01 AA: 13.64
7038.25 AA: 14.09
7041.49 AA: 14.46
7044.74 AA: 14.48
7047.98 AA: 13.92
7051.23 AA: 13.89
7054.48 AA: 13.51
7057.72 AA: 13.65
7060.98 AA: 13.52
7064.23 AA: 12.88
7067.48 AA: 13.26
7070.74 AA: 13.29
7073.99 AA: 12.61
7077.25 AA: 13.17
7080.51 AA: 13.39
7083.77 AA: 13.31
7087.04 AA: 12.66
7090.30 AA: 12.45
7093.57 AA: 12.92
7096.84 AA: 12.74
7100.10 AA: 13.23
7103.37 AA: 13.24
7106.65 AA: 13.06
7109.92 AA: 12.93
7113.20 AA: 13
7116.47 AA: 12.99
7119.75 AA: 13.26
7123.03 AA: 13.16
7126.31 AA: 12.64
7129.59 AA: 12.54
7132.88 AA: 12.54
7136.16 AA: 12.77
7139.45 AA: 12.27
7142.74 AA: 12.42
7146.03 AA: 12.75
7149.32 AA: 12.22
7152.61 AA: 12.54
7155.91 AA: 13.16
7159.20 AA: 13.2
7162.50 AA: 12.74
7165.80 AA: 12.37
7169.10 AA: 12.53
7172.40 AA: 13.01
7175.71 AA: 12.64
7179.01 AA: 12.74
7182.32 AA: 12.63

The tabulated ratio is 1.00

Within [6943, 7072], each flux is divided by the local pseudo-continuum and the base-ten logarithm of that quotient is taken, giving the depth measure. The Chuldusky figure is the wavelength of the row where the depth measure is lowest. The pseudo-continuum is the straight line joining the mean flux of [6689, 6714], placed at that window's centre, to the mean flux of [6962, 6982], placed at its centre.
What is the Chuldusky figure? 7064.23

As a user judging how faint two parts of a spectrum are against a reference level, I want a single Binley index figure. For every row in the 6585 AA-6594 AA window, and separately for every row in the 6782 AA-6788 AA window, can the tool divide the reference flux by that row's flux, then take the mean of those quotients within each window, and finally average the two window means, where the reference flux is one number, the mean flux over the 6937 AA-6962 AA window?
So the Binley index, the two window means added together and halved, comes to 0.98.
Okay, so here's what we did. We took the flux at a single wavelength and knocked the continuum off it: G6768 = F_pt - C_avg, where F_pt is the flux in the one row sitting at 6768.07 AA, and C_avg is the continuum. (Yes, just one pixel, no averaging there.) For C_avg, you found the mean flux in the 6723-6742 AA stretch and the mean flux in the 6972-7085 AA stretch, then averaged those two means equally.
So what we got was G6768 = -0.3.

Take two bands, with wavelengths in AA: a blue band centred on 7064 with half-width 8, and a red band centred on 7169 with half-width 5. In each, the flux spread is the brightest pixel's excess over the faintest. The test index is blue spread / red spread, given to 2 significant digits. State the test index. 1.2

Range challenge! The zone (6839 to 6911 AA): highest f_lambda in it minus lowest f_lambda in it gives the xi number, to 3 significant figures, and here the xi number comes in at 1.23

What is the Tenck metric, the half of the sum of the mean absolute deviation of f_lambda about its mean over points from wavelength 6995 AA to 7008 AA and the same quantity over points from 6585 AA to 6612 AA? 0.28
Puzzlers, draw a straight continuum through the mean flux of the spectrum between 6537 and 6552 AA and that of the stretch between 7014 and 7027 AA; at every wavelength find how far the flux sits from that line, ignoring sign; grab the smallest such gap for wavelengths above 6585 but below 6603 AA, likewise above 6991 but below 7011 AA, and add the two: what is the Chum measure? 0.11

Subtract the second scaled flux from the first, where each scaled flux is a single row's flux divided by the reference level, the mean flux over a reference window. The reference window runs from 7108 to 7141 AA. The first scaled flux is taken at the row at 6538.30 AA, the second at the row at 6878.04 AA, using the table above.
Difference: 0.10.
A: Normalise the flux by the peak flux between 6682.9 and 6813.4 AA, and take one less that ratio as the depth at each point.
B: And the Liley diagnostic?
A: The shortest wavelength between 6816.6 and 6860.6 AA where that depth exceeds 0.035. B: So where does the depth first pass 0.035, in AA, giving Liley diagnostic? 6818.12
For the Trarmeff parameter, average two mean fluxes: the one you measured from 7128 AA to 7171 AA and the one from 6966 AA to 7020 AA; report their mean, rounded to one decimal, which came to 13.3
